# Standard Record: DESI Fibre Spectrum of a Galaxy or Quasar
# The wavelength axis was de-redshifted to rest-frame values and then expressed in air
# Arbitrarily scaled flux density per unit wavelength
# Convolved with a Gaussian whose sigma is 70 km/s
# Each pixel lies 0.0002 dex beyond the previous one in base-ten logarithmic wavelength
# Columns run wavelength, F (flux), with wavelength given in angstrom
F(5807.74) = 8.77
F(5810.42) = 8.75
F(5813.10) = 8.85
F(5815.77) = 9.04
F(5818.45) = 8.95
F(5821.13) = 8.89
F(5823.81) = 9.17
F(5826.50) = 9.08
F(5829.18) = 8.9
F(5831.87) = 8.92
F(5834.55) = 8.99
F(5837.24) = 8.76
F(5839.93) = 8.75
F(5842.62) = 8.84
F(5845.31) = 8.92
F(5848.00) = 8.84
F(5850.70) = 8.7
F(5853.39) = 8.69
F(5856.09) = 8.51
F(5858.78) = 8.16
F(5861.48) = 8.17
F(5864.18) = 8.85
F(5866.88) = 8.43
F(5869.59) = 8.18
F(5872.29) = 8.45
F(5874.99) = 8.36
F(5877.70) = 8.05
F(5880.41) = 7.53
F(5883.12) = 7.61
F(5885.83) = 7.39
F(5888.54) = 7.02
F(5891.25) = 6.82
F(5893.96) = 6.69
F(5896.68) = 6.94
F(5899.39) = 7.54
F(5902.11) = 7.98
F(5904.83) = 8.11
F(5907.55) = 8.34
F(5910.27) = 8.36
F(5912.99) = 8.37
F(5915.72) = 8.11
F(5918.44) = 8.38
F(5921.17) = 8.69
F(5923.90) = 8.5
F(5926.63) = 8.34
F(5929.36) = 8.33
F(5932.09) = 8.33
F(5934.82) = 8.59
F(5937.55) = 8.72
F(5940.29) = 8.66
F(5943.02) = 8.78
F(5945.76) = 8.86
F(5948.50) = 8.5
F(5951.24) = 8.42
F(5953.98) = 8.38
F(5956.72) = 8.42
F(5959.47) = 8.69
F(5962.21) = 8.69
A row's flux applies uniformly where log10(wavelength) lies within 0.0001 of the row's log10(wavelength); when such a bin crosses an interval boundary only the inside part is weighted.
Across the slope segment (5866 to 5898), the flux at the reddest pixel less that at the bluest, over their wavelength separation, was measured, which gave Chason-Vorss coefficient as -0.050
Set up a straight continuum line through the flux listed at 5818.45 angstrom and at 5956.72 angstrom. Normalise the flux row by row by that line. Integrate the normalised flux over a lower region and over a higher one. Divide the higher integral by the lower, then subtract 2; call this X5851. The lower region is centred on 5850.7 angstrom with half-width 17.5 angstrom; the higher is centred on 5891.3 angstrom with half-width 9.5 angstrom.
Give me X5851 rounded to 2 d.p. -1.54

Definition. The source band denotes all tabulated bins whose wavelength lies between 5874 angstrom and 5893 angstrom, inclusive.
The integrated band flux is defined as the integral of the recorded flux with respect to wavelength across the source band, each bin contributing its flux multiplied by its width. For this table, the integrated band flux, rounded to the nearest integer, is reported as 143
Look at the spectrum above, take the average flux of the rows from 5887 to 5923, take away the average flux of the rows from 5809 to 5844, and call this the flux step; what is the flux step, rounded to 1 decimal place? -1.1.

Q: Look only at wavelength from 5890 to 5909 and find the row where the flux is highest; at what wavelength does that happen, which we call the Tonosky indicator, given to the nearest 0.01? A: 5907.55 angstrom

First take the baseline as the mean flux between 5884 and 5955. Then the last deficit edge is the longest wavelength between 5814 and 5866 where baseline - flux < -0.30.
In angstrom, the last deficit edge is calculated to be 5864.18 angstrom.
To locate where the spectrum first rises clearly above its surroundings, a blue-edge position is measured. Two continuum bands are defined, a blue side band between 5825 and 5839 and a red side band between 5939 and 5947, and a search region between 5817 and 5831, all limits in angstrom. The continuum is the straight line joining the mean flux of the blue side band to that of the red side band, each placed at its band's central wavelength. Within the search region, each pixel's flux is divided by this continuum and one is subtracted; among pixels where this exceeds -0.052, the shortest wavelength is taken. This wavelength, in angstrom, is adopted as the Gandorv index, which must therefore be 5818.45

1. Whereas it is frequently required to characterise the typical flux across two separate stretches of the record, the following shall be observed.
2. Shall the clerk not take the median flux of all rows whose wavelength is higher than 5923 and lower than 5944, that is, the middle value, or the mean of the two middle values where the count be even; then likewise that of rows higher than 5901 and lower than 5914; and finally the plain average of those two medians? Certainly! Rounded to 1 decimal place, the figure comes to 8.4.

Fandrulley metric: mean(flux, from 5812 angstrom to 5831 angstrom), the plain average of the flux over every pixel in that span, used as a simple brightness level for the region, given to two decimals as 8.98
